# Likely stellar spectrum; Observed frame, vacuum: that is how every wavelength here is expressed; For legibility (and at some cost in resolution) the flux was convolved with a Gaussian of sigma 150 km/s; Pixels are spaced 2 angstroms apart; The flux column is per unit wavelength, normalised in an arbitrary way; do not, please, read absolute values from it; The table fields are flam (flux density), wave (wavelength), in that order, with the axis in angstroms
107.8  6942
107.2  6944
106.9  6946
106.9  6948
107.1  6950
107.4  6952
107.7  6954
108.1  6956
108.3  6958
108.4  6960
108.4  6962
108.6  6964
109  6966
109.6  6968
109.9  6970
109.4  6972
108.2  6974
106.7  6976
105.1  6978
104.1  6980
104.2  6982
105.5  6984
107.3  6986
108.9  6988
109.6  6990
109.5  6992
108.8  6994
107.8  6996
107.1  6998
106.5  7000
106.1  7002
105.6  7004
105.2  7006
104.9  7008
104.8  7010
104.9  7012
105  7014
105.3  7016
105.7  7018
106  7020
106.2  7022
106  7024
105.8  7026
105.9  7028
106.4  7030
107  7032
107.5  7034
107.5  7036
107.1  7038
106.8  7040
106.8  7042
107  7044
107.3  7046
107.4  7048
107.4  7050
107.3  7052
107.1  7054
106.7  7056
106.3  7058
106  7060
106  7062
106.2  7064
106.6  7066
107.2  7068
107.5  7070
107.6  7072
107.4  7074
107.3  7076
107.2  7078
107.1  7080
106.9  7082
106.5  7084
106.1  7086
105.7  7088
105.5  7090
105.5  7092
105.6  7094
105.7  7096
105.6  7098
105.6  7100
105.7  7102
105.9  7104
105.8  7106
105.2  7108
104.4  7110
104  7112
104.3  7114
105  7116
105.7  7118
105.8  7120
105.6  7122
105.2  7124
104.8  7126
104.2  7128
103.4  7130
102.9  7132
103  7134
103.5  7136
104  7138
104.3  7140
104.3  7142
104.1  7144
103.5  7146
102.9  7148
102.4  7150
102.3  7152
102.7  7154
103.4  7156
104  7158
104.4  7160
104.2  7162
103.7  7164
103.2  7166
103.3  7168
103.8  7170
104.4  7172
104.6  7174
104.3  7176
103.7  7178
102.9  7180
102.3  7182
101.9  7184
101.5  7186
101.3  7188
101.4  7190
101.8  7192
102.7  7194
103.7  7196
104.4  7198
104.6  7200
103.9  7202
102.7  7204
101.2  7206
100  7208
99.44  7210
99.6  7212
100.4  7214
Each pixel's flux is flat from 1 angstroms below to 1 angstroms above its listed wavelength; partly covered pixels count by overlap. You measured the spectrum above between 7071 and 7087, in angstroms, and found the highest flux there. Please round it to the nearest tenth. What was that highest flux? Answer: 107.6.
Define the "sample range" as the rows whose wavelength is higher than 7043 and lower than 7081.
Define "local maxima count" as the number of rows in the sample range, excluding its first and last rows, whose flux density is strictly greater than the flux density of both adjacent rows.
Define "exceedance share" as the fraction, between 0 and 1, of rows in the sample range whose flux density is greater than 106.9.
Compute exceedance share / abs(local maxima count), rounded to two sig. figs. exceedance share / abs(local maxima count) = 0.68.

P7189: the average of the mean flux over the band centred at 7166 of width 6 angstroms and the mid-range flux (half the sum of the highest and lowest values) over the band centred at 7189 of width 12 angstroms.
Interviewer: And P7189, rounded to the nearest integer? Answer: 103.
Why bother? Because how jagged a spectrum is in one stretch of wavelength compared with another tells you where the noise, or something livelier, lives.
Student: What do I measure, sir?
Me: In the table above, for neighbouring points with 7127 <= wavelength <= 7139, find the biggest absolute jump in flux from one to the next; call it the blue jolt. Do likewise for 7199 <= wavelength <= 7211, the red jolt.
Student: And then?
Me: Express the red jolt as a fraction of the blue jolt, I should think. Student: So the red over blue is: 1.9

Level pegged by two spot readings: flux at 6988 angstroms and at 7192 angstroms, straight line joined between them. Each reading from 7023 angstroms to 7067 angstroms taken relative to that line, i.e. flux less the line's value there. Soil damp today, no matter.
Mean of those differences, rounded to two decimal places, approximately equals -0.18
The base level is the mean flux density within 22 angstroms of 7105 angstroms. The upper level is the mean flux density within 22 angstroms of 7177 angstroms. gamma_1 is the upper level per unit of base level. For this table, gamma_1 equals 0.979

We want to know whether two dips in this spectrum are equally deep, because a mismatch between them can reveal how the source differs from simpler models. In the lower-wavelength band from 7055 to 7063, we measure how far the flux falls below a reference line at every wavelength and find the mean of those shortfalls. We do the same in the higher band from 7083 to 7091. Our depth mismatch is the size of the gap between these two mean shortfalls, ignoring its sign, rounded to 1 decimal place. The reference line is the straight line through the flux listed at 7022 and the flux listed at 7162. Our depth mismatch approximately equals 0.1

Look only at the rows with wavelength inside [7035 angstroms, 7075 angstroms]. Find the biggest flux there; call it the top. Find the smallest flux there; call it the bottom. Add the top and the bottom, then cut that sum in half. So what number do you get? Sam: 107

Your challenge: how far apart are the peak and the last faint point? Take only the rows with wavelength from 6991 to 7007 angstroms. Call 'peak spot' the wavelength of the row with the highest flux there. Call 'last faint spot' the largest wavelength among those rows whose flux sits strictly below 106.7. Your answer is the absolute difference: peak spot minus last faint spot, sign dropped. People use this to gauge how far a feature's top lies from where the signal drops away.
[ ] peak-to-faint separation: 14 angstroms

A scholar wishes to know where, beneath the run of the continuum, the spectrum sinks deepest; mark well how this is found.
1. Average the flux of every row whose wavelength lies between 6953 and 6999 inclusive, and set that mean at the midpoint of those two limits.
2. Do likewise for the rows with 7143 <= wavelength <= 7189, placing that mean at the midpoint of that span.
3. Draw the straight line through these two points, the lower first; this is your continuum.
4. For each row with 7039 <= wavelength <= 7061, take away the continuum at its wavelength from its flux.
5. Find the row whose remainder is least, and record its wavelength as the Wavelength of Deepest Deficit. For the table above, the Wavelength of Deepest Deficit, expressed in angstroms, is 7060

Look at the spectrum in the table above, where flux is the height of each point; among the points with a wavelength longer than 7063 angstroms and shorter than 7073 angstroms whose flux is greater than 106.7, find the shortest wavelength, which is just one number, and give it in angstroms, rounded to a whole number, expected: 7068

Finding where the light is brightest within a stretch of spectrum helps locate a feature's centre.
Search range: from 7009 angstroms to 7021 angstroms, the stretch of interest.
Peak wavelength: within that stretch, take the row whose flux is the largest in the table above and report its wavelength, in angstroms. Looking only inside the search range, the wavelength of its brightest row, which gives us 7020 angstroms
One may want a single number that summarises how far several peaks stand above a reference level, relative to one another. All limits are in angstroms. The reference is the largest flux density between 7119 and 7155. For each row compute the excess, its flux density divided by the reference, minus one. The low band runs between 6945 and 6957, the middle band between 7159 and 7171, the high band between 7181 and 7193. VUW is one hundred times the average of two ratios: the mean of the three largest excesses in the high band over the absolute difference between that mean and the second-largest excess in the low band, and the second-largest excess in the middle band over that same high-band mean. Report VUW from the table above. -12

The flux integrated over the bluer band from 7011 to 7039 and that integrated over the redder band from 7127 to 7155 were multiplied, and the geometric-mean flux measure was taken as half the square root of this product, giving 1467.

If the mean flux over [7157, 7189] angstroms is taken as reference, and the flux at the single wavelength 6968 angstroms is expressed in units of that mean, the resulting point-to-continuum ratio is 1.06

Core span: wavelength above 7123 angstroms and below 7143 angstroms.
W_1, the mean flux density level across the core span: 104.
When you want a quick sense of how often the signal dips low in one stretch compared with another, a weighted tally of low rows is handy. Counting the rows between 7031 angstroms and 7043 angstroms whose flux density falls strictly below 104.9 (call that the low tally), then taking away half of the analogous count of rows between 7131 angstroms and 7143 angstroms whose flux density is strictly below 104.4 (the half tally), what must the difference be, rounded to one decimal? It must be -3.0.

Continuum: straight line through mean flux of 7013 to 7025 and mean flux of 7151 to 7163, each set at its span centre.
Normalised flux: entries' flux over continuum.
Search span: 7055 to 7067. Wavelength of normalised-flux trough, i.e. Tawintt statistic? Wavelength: 7060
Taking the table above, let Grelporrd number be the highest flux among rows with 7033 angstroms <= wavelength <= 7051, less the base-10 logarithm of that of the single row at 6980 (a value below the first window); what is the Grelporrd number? 105.5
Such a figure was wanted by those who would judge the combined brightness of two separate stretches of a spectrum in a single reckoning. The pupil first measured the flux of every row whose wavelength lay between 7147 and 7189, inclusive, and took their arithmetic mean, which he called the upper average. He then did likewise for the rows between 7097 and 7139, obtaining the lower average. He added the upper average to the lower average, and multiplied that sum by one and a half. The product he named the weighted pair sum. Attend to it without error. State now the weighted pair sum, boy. 312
